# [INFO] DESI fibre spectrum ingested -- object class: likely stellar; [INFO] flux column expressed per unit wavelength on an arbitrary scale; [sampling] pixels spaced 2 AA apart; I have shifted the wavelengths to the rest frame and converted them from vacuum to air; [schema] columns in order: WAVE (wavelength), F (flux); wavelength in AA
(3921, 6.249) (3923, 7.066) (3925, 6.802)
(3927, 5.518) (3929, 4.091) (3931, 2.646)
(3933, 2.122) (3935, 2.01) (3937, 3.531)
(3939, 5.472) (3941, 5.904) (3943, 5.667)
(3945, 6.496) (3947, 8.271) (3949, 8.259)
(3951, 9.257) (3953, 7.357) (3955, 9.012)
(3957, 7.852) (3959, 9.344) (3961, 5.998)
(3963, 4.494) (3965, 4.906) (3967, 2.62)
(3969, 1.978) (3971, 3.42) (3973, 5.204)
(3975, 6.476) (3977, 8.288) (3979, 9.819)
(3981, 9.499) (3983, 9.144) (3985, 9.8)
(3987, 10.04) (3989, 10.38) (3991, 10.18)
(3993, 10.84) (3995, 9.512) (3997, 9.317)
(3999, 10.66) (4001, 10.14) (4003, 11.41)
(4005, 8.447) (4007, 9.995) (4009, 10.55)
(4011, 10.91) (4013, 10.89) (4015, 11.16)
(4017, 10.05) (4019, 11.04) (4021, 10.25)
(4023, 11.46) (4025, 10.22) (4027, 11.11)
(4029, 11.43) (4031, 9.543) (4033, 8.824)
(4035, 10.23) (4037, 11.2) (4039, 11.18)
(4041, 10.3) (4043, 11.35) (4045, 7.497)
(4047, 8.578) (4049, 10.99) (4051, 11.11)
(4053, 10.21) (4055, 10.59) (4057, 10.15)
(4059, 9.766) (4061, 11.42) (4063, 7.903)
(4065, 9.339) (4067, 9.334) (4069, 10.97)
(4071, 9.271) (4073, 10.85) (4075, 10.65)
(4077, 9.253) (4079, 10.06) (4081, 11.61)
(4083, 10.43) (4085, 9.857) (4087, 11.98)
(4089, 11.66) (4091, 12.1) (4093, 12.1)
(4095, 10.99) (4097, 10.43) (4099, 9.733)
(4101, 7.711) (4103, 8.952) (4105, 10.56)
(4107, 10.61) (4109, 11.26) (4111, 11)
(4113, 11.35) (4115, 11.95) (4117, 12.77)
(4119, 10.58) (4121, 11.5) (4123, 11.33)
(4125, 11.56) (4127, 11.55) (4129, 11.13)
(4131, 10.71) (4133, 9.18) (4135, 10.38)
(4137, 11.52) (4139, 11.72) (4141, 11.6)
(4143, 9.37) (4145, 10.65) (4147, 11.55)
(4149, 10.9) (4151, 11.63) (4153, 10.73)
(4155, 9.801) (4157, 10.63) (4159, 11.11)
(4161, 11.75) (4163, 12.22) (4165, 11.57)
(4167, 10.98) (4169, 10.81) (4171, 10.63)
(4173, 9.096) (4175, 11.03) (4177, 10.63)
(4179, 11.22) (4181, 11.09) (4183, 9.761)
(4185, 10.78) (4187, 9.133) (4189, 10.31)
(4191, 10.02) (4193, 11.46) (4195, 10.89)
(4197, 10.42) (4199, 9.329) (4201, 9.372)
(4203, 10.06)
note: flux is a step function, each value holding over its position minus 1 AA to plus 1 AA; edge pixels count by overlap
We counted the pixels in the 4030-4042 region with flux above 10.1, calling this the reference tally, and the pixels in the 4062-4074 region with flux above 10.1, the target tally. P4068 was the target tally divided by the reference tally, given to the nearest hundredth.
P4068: 0.50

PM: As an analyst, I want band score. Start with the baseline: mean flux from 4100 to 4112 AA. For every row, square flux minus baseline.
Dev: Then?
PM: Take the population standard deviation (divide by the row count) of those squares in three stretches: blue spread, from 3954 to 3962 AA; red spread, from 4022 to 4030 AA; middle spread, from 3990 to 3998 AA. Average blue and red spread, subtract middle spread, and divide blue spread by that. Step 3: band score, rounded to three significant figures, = 1.90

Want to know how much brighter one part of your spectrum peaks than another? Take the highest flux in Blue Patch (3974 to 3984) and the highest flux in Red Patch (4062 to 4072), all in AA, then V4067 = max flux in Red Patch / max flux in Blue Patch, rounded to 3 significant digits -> 1.12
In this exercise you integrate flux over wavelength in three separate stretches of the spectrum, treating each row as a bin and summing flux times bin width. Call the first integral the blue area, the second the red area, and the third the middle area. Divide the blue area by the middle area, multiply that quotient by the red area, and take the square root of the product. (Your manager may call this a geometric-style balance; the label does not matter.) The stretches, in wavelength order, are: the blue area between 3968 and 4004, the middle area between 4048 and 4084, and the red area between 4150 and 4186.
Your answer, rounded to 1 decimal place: 18.2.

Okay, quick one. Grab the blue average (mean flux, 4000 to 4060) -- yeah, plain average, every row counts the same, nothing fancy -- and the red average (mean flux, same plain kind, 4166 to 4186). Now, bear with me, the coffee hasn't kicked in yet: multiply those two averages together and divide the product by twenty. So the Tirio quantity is 5.49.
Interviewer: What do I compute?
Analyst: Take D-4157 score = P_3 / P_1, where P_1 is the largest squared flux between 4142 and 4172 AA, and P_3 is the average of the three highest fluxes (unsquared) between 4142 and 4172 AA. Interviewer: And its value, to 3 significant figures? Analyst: 0.0795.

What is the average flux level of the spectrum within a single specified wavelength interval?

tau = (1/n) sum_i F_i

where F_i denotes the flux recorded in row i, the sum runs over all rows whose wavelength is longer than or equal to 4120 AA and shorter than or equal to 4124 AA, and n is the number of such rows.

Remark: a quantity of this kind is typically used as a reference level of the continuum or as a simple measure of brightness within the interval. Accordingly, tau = 11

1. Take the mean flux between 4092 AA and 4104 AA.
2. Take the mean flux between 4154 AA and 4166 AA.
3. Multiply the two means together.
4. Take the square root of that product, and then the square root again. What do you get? 3.25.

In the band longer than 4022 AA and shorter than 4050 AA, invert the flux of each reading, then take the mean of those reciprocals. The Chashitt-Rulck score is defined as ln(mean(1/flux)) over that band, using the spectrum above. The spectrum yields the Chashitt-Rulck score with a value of -2.3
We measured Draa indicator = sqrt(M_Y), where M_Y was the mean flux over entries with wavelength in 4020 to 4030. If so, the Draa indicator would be 3.30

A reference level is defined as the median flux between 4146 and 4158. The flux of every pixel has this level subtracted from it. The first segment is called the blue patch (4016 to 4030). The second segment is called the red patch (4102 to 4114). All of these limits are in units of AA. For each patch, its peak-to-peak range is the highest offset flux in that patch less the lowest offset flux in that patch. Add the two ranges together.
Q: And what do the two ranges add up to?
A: 3.8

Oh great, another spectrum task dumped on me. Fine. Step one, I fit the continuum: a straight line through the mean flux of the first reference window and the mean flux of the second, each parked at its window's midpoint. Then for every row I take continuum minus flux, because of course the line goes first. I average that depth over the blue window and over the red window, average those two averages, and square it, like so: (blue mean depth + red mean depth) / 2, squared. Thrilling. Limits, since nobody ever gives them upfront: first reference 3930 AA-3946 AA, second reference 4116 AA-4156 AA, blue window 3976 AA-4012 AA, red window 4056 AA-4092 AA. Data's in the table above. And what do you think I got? 7.0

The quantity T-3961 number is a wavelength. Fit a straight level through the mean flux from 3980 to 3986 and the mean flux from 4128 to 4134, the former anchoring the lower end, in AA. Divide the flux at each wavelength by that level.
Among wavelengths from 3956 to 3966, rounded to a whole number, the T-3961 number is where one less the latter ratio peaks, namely 3963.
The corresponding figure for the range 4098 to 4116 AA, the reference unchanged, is 4101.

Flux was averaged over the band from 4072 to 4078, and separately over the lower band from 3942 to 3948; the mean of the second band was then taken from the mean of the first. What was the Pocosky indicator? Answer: 3.4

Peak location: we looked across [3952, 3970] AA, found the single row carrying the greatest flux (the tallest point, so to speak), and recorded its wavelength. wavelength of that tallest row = 3959 AA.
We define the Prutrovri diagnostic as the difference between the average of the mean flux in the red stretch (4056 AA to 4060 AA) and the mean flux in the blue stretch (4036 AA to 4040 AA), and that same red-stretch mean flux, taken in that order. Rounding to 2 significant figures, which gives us 0.62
